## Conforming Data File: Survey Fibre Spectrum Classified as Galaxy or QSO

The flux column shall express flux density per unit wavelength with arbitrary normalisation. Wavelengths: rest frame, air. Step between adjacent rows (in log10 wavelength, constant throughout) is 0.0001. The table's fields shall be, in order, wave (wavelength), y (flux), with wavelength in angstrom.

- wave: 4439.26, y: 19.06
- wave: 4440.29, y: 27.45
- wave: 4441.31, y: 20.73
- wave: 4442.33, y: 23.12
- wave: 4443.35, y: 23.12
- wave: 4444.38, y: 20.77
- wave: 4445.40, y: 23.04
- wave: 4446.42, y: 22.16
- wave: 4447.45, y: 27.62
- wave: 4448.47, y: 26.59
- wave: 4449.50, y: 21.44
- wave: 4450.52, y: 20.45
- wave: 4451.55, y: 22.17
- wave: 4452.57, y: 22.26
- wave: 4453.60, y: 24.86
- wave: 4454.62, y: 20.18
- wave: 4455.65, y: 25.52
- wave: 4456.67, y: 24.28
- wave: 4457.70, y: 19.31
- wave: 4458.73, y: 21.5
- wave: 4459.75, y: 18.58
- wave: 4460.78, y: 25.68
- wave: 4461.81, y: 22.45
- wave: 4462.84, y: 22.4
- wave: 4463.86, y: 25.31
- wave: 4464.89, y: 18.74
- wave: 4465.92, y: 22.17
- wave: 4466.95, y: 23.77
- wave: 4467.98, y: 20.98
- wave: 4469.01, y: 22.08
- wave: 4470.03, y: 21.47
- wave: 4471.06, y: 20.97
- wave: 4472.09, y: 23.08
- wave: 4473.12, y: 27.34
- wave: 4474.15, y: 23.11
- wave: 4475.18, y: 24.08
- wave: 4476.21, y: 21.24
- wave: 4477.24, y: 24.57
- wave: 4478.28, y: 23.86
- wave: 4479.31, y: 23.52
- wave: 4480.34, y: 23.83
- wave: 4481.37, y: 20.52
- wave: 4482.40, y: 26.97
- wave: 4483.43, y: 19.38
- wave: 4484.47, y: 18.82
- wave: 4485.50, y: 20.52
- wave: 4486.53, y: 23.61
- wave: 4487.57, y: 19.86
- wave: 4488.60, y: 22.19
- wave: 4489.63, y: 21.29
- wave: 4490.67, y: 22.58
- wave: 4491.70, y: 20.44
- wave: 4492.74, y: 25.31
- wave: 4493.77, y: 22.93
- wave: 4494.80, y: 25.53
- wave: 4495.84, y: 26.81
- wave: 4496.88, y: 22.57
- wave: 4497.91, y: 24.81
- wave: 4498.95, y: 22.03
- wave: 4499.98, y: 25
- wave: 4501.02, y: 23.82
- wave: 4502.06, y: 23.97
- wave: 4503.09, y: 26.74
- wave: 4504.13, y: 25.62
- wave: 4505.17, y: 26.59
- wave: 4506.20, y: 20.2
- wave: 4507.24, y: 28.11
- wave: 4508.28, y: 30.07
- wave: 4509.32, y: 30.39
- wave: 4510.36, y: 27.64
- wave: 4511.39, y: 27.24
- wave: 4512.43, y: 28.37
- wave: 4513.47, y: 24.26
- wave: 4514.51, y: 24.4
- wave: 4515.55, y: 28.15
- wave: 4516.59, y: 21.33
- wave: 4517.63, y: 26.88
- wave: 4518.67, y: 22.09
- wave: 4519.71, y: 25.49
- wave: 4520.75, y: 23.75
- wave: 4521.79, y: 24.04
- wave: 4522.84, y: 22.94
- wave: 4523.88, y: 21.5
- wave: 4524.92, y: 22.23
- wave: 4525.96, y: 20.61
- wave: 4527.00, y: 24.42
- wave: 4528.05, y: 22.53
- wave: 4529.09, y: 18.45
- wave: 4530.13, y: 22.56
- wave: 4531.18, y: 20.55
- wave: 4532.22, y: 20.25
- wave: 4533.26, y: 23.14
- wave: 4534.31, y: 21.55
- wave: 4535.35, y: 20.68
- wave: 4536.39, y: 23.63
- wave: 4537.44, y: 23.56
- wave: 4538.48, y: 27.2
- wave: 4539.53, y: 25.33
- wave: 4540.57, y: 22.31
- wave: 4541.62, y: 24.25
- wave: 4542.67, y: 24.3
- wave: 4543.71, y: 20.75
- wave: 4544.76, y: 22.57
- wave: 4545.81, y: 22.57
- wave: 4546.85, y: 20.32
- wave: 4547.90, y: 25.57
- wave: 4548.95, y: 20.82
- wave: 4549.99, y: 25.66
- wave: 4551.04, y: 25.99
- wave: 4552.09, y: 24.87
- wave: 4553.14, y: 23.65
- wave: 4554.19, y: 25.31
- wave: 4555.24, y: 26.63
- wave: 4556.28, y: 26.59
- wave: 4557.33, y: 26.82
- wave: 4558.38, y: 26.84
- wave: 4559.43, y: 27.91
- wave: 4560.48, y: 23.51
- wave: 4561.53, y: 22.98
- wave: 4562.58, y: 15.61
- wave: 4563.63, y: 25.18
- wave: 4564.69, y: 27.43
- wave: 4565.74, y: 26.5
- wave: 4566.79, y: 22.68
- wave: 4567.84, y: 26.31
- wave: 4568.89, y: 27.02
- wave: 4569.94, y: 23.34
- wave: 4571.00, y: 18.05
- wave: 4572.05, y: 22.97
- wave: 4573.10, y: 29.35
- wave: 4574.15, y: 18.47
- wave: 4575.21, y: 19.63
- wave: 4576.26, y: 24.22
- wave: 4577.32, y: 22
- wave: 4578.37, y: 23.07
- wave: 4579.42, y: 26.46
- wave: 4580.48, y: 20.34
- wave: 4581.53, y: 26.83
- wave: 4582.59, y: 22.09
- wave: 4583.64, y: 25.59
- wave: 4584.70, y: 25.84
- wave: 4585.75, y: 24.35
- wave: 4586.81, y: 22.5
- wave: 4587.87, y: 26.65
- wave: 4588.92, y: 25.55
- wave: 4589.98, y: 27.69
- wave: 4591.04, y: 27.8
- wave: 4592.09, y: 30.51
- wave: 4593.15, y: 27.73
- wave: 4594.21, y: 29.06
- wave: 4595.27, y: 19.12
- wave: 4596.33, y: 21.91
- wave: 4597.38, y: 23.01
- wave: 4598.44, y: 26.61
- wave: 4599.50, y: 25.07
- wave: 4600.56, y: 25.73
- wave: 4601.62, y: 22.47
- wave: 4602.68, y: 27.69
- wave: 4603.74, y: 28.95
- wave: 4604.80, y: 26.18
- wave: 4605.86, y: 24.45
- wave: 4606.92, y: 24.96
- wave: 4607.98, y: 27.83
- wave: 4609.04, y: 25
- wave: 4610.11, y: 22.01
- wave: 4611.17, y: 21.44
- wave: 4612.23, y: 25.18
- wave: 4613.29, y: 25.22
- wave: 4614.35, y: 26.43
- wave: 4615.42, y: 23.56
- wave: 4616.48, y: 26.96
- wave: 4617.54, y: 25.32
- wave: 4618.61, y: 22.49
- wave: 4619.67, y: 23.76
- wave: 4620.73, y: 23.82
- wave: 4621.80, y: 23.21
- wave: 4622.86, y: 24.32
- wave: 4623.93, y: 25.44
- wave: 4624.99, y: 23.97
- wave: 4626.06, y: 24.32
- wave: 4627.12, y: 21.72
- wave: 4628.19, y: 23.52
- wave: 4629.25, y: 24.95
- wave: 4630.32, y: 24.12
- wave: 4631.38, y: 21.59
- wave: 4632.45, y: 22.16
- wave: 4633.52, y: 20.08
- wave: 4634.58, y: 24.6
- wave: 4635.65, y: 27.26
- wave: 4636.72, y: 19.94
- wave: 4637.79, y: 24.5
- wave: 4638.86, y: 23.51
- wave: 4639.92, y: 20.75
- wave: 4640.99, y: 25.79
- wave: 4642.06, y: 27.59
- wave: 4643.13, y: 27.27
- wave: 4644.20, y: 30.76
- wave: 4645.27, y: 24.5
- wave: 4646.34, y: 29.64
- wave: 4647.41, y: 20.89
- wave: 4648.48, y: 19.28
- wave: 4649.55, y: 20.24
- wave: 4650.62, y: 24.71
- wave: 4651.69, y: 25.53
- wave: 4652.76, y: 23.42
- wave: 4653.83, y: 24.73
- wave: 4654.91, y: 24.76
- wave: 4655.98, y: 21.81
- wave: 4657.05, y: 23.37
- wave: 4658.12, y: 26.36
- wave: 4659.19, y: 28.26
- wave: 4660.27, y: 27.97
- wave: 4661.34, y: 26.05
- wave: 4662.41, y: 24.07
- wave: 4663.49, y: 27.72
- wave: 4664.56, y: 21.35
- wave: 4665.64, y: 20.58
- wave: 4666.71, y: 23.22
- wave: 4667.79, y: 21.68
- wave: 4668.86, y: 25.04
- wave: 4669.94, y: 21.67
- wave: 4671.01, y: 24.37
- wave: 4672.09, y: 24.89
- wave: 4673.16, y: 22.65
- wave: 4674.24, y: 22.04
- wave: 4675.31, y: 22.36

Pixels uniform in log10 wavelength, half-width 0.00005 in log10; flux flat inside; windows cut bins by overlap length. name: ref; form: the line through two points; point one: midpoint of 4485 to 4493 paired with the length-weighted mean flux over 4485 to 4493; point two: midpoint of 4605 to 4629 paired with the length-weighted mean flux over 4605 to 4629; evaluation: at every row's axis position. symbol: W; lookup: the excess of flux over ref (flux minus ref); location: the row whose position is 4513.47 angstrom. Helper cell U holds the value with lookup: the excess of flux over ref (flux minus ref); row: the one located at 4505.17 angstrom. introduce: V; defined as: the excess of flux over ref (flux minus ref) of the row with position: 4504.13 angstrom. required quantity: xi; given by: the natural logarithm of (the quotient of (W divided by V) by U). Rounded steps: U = 4.4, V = 3.5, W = 1.9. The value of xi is -2.1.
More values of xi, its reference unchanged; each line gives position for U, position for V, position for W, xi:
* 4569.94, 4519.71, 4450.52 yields 0.8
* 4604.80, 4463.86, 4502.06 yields -1.5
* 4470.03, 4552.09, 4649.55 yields 4.9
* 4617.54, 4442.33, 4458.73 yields -2.2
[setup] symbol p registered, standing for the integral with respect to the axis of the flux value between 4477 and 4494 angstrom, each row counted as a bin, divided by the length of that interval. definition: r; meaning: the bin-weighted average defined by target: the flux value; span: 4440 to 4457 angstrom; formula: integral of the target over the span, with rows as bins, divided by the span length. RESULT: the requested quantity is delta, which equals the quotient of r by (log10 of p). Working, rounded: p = 22.3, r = 23.2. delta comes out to 17.2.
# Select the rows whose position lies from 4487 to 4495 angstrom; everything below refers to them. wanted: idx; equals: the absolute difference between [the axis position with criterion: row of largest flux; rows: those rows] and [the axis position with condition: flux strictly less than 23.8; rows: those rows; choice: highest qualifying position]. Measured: 1.0 angstrom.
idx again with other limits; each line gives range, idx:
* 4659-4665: 5.4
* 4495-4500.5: 3.1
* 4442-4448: 1.0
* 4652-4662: 2.1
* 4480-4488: 5.2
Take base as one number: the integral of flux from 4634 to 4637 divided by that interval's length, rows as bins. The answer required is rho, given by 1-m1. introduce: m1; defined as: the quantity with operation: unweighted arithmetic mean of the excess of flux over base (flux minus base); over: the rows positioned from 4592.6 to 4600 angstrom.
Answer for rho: 0.6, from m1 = 0.4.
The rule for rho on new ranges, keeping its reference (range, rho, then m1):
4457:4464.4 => 3.0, -2.0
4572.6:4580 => 1.9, -0.9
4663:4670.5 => 2.2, -1.2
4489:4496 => 1.7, -0.7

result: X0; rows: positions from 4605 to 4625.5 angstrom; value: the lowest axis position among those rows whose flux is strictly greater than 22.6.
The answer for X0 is 4605.86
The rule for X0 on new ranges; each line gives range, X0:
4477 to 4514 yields 4477.24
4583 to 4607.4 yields 4583.64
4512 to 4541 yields 4512.43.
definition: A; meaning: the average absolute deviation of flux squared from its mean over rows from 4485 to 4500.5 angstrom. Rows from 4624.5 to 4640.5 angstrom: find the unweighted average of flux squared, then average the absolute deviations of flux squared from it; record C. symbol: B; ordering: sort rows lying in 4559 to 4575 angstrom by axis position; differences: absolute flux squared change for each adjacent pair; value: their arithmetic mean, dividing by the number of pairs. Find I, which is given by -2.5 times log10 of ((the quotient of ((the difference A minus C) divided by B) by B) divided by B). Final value 16.0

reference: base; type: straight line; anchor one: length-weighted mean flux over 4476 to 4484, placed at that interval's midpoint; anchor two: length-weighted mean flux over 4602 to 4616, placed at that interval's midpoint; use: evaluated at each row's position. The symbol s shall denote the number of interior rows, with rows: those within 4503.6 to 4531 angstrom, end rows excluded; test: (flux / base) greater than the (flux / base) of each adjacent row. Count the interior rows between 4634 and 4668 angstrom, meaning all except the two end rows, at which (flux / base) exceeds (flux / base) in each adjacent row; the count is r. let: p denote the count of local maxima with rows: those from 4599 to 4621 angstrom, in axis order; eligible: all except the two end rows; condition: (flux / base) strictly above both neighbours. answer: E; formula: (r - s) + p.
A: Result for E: 6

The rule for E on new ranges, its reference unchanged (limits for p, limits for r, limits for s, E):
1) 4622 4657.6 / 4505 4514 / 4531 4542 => 10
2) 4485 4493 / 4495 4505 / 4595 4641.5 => -7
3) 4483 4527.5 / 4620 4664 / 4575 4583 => 25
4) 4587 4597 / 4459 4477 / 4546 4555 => 6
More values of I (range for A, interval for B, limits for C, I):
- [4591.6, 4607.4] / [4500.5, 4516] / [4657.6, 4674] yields 12.5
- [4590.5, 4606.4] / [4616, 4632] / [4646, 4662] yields 11.1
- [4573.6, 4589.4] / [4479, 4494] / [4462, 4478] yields 12.1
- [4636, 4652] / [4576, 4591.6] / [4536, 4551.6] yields 11.5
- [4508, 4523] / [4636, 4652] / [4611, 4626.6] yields 12.0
